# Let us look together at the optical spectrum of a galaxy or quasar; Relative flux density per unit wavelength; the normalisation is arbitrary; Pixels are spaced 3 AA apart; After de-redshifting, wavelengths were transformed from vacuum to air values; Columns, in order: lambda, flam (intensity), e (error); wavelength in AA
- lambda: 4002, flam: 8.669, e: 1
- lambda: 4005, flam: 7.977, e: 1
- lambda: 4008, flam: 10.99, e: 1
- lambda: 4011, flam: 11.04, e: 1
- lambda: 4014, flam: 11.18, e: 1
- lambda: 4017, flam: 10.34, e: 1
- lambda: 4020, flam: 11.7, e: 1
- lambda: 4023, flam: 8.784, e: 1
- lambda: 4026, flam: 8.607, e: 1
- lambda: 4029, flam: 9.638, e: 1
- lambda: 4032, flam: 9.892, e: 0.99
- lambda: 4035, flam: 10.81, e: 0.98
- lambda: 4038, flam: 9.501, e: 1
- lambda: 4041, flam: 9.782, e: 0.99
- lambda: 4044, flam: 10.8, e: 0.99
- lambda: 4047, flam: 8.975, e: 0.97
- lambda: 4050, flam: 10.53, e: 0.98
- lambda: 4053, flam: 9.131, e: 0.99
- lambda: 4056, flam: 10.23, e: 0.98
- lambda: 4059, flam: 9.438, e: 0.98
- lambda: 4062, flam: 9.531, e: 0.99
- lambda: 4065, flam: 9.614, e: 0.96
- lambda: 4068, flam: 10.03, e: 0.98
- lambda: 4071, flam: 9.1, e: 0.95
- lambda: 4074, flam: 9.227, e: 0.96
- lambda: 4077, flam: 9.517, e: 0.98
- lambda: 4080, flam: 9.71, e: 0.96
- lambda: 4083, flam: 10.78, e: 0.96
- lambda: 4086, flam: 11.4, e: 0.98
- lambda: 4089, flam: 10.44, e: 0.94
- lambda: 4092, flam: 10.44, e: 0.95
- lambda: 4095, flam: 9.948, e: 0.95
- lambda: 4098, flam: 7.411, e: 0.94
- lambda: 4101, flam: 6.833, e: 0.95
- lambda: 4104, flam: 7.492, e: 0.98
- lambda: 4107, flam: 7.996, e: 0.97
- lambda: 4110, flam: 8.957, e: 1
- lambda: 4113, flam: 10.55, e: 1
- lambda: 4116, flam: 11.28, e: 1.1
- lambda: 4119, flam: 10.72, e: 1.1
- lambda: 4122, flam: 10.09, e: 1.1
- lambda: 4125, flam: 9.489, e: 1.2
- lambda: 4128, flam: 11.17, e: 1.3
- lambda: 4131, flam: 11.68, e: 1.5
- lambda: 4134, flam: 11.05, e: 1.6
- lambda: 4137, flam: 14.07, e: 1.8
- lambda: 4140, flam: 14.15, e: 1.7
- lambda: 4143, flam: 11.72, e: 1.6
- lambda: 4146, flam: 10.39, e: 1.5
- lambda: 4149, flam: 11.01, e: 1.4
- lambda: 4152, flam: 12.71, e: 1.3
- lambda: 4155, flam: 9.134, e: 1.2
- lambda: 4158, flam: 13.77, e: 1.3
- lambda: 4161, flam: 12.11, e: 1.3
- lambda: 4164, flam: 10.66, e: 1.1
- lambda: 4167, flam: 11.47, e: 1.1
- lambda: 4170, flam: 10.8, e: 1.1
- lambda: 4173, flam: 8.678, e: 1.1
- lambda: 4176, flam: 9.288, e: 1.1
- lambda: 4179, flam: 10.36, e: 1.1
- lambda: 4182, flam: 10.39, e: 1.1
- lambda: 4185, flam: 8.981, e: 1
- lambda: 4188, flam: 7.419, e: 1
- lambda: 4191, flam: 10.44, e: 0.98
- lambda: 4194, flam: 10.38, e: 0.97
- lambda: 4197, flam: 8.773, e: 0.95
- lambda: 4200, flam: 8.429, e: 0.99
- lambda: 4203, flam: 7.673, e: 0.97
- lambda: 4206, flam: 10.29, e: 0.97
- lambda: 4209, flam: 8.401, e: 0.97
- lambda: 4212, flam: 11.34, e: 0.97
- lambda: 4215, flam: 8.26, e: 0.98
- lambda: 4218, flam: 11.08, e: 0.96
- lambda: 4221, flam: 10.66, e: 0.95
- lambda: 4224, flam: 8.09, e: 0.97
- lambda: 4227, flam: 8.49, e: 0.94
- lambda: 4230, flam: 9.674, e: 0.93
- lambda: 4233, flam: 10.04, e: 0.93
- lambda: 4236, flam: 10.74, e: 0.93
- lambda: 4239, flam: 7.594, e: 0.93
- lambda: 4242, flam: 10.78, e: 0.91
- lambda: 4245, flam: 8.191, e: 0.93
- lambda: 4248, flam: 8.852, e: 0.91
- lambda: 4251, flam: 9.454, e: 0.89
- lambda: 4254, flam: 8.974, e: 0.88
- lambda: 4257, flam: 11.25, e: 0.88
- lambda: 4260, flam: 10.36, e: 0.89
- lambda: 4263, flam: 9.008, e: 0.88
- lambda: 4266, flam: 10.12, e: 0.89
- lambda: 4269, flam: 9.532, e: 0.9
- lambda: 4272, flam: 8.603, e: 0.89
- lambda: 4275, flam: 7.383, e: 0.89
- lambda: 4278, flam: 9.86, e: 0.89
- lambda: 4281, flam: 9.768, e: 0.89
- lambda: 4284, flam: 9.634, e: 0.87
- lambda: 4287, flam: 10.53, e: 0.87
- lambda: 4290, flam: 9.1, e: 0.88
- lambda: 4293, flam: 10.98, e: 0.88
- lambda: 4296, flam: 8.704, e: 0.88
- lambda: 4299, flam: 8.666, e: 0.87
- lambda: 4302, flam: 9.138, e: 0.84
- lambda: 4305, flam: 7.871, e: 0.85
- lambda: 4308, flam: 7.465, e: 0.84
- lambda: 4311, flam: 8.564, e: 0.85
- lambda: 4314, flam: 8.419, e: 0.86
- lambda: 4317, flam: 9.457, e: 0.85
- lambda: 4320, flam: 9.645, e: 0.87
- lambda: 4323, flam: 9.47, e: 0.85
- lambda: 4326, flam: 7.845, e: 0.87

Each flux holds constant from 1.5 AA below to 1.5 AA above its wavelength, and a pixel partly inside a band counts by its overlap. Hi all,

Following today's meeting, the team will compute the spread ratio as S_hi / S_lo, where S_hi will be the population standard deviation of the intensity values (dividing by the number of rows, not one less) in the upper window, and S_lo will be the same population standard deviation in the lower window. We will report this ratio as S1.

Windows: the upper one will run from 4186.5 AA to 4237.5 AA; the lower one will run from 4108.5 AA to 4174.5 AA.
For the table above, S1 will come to 0.84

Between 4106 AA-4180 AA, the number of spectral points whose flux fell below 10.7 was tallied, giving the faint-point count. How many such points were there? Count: 11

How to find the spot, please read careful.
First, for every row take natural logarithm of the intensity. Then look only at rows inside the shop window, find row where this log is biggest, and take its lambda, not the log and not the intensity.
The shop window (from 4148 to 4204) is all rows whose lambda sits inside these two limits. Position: 4158 AA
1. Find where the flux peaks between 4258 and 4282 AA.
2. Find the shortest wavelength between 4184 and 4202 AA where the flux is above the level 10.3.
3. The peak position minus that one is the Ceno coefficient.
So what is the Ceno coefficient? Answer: 69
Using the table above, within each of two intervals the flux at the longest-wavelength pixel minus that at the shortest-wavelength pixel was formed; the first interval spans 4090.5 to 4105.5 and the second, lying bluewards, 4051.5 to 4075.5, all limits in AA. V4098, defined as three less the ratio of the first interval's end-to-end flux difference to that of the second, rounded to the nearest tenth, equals 33.7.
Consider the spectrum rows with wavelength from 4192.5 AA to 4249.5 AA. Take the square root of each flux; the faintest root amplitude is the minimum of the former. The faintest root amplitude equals 2.8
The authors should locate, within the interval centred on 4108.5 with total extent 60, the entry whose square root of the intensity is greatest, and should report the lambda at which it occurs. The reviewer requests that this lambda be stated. 4137 AA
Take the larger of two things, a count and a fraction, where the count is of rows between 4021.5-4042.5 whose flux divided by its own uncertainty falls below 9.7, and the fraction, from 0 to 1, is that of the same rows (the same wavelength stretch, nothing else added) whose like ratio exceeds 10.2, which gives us 4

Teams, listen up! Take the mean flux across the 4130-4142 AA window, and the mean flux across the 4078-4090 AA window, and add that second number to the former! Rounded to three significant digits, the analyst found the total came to 23.3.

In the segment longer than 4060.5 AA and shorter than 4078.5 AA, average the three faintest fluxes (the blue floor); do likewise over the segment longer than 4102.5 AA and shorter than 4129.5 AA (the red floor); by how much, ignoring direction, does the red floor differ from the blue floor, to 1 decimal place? 1.1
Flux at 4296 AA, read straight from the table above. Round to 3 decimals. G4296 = 8.704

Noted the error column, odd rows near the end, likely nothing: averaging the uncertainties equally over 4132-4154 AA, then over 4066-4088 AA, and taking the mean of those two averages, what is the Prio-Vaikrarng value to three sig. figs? 1.26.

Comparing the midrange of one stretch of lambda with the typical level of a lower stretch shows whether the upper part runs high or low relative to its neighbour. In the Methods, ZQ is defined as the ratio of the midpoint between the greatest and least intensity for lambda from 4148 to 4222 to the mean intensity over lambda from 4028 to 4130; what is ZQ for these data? 1.09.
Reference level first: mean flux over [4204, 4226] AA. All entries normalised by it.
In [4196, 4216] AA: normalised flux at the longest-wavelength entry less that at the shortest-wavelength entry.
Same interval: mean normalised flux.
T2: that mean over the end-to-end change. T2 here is -18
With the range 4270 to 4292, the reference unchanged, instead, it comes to 19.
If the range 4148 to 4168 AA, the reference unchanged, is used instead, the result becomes 25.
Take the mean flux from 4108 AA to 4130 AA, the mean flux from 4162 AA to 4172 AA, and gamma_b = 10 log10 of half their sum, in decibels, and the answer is 10.3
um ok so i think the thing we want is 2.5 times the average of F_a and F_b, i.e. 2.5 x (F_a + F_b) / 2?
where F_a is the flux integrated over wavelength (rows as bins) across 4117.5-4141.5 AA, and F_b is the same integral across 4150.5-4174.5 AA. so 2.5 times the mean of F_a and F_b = 682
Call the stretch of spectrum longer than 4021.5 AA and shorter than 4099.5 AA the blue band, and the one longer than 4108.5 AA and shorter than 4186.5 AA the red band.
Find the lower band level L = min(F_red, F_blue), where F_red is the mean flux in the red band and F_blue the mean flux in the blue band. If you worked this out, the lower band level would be 9.74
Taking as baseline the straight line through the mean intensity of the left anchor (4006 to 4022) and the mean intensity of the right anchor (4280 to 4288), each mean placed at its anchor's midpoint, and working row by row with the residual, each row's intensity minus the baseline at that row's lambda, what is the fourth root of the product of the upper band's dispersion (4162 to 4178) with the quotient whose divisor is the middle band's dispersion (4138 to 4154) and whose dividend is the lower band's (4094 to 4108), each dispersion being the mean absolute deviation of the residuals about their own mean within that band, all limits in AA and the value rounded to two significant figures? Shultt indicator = 0.91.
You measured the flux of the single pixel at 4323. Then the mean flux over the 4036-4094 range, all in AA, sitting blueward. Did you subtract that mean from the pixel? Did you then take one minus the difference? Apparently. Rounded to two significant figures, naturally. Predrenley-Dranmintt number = 1.4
